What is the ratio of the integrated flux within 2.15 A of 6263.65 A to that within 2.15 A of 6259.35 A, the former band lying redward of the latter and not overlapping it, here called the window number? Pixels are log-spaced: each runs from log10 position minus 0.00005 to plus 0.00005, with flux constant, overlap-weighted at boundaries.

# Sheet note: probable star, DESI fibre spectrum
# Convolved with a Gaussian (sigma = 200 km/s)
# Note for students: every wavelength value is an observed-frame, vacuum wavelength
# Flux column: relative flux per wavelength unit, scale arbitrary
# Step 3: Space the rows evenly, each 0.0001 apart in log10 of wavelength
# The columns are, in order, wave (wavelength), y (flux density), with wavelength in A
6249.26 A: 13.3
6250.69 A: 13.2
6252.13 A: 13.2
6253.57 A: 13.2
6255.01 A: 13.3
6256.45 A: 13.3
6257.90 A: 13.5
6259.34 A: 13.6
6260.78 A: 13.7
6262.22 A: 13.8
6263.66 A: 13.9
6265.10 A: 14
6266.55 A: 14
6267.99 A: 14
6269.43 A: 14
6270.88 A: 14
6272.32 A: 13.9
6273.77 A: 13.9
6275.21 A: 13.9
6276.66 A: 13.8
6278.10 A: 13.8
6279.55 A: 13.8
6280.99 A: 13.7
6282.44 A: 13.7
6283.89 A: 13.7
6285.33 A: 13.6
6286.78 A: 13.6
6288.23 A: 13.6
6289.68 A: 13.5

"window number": 1.02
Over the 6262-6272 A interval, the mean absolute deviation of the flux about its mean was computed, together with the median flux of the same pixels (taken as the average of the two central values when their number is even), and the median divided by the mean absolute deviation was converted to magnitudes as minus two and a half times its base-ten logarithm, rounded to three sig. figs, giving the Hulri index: -5.90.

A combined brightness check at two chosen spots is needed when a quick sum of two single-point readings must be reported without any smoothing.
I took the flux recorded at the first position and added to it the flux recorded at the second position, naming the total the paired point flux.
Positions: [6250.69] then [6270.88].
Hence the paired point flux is 27.2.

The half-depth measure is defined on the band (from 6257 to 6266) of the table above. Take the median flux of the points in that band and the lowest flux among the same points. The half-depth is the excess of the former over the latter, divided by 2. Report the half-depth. 0.125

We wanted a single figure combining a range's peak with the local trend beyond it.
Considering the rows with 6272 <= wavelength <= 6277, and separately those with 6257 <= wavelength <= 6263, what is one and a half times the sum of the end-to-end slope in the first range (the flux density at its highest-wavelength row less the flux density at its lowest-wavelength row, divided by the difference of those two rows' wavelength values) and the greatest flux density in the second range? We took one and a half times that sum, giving 20.7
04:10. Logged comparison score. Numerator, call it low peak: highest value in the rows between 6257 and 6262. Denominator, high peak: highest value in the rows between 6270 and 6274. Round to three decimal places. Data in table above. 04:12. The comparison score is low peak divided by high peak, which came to 0.979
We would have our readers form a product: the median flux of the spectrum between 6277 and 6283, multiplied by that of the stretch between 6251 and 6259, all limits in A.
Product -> 183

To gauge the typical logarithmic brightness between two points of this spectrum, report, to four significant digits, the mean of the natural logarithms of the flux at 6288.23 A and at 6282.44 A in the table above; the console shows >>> 2.614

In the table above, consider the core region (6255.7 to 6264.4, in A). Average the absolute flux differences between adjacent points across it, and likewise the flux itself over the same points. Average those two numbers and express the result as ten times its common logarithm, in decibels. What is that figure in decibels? 8.37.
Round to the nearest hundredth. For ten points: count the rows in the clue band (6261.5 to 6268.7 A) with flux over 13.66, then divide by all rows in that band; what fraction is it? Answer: 1.00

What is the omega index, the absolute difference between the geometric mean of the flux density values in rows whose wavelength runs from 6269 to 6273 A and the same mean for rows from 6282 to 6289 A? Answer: 0.33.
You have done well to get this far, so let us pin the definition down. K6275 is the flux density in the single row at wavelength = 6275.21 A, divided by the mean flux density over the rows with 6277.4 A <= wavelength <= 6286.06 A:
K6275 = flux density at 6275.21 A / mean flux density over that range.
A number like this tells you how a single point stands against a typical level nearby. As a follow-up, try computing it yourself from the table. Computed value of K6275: 1.013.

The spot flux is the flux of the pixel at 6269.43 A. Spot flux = 14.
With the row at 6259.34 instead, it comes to 13.6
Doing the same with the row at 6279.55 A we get 13.8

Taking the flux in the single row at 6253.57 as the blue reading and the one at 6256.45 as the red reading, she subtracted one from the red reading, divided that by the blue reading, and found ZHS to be 0.932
